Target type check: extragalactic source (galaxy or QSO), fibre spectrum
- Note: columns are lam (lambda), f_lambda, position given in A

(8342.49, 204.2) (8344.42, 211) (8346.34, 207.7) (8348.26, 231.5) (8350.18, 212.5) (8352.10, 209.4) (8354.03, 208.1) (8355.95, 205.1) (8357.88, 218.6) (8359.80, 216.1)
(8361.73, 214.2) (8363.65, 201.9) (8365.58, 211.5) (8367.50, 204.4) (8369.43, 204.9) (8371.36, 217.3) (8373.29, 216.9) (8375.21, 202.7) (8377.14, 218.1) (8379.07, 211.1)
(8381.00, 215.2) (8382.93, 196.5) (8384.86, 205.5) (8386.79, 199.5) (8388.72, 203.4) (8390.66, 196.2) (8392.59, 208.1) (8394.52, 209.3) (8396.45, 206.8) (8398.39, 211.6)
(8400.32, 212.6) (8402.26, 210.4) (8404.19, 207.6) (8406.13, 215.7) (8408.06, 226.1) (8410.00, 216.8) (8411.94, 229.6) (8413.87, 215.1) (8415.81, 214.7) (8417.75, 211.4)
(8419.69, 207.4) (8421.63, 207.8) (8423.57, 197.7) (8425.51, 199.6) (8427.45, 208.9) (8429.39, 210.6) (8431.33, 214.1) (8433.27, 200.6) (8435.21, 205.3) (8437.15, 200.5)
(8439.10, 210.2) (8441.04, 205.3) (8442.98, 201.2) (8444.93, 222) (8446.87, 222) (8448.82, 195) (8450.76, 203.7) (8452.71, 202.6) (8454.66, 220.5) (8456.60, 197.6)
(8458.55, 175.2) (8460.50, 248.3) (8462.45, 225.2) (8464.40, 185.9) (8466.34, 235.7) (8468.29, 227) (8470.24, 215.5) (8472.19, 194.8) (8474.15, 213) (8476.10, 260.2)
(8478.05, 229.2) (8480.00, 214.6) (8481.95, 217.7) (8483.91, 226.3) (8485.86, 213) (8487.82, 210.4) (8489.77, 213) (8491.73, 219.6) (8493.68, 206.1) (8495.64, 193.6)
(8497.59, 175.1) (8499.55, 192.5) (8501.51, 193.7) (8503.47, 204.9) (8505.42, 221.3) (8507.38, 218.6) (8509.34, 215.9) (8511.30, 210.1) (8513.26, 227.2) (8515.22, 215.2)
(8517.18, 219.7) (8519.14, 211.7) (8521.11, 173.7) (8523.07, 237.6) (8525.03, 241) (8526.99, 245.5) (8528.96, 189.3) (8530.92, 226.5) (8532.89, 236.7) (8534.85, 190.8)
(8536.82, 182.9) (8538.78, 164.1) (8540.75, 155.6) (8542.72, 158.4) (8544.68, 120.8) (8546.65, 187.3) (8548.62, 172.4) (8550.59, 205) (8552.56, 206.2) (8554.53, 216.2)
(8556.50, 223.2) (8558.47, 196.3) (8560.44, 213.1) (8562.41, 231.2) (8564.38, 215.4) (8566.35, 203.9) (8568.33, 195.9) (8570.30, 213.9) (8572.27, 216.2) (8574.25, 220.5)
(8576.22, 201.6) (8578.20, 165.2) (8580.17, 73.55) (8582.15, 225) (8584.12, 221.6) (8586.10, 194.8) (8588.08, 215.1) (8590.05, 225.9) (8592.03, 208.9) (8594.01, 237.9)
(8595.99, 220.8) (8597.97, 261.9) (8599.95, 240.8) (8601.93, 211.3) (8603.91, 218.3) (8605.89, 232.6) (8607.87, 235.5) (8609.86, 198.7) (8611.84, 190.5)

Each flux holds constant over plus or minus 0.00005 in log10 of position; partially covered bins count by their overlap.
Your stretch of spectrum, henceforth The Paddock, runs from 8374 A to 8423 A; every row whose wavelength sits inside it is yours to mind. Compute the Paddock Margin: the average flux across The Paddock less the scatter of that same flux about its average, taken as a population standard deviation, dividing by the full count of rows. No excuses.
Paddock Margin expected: 203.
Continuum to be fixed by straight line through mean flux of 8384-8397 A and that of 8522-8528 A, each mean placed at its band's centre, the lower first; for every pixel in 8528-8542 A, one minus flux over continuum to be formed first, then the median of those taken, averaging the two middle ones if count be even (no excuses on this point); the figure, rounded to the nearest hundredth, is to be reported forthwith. 0.22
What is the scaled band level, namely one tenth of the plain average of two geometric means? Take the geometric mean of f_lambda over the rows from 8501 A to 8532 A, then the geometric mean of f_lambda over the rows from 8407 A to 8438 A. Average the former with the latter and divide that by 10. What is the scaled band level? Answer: 21.26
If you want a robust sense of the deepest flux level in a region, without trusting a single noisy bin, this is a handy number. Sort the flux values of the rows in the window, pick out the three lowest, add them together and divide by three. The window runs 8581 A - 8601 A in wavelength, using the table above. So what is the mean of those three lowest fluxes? 206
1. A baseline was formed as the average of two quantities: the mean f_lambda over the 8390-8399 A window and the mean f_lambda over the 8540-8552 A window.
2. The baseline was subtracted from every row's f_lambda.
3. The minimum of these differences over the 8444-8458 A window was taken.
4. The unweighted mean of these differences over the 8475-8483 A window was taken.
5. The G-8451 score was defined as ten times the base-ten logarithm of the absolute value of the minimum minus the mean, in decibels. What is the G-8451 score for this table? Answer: 15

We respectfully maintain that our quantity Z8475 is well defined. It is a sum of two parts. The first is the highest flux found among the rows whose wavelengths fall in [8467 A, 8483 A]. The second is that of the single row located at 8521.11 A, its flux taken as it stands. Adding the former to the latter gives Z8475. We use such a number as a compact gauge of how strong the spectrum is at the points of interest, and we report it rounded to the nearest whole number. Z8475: 434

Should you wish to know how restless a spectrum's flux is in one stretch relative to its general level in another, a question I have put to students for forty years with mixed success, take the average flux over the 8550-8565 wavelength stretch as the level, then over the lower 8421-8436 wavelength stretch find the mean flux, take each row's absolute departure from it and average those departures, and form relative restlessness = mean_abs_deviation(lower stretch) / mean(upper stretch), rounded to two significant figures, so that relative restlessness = 0.022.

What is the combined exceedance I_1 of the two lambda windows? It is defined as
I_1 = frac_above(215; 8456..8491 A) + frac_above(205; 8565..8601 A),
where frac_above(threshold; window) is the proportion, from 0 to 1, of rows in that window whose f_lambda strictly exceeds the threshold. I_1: 1.17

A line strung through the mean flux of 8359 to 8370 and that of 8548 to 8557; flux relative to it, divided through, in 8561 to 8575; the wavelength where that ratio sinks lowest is 8568.33 A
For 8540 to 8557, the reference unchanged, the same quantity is 8544.68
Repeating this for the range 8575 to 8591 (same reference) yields 8580.17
